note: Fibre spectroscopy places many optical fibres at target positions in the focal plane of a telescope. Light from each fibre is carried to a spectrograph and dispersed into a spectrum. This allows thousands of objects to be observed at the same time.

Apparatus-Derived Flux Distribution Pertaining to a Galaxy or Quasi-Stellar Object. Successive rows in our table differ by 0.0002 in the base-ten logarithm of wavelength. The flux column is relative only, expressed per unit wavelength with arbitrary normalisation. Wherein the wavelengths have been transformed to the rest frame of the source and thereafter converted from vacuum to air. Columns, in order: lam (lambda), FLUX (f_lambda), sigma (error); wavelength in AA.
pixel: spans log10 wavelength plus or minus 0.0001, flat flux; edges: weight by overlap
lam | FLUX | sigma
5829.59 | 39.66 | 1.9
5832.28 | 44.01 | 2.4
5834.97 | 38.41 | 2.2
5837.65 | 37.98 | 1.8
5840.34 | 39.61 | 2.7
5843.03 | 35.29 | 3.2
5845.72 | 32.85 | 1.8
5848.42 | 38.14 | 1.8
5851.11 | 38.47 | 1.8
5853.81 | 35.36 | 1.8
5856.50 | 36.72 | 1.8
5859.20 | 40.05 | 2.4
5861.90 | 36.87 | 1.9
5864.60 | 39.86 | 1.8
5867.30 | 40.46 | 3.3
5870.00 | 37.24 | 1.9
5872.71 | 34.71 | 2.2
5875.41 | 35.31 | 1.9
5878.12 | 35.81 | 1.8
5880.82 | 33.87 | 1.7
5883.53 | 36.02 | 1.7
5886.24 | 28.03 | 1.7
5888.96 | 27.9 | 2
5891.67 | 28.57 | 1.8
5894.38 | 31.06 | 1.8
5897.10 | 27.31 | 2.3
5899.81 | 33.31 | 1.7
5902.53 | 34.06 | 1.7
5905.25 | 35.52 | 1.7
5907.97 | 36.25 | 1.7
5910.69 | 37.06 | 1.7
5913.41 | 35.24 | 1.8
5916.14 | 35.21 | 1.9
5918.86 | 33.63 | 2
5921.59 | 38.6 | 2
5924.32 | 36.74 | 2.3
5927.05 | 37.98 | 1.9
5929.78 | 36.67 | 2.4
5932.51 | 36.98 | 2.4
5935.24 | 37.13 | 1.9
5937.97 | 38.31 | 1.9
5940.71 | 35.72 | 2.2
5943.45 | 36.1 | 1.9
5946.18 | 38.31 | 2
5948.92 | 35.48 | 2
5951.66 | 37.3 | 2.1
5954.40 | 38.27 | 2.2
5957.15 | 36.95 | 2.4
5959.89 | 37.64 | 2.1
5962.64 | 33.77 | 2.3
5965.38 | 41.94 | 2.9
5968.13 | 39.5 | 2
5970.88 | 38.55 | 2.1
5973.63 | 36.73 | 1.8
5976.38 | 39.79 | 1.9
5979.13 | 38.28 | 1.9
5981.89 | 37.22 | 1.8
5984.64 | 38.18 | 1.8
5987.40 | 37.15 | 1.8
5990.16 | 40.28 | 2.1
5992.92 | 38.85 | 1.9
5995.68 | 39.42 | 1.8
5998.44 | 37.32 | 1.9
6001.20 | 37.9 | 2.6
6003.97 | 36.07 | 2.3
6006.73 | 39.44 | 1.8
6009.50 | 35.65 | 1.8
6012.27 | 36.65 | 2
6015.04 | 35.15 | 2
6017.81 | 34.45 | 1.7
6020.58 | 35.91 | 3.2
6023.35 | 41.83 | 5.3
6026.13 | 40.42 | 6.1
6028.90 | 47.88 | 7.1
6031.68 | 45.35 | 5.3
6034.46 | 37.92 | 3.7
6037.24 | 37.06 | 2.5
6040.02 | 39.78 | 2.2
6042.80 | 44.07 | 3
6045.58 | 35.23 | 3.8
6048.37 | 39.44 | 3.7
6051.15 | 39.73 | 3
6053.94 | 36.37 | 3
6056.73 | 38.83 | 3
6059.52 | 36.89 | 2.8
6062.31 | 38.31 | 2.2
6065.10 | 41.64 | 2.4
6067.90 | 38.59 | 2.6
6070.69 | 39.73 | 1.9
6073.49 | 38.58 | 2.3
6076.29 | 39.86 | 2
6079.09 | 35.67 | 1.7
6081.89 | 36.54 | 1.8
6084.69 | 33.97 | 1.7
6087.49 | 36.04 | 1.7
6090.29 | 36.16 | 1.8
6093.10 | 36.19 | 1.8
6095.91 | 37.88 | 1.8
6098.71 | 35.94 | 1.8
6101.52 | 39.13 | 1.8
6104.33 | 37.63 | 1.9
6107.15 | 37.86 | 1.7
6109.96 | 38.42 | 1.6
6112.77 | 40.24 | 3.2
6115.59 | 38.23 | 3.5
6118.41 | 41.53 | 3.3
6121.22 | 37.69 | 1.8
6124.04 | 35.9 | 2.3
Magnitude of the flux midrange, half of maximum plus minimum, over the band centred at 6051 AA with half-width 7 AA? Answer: -3.93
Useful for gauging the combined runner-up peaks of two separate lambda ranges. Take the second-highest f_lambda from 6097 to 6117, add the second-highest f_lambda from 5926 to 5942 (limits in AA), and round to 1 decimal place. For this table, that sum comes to 77.1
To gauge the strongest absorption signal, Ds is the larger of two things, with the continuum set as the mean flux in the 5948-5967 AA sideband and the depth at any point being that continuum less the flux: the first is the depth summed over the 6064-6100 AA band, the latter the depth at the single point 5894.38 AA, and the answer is 6.3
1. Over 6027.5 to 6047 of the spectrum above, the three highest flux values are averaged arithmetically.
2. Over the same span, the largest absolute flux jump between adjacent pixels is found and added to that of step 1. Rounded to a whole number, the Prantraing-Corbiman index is 55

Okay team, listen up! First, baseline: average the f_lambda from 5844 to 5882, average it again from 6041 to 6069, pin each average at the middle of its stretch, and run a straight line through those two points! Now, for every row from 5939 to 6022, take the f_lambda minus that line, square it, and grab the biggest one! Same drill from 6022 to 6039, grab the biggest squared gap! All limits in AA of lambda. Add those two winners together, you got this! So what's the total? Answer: 103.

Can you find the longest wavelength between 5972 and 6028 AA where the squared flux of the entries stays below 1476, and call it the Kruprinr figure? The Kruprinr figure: 6020.58 AA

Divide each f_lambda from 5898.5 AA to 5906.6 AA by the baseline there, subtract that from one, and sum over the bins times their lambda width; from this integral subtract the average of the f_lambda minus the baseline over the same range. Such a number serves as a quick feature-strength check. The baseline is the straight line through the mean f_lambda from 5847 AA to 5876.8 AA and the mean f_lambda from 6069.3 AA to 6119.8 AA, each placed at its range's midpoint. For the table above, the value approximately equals 4.0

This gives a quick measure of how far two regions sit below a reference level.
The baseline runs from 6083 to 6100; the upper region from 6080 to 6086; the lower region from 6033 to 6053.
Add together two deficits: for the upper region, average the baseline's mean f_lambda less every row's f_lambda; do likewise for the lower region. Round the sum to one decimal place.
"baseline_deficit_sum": -2.2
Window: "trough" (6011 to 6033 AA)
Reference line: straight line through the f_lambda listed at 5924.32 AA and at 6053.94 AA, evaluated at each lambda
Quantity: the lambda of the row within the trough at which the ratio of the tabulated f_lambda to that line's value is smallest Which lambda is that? 6017.81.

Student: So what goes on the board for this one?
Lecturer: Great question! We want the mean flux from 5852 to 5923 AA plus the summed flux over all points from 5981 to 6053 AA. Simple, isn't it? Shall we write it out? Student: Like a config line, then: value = 1043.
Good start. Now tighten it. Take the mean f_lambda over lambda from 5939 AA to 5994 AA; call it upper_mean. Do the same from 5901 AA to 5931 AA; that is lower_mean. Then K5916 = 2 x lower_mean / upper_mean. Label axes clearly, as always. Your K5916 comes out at 1.91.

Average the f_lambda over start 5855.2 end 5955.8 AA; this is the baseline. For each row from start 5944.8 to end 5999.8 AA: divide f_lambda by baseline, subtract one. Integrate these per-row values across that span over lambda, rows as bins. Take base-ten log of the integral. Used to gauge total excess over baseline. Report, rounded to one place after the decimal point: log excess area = 0.6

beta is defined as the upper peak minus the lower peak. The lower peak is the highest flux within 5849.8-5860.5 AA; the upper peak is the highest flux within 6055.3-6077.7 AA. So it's 1.6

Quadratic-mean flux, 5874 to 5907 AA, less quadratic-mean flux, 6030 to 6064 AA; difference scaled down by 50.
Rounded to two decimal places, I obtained -0.14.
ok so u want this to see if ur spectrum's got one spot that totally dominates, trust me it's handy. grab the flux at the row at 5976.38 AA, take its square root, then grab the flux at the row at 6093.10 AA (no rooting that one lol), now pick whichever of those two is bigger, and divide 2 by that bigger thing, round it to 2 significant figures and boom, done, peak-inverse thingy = 0.055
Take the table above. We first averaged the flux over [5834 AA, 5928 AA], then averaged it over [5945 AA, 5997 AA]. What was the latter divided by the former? 1.08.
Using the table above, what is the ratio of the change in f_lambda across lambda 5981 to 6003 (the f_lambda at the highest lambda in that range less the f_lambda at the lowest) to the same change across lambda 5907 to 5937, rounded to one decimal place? 0.8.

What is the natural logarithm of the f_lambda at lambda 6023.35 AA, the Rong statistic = 3.73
